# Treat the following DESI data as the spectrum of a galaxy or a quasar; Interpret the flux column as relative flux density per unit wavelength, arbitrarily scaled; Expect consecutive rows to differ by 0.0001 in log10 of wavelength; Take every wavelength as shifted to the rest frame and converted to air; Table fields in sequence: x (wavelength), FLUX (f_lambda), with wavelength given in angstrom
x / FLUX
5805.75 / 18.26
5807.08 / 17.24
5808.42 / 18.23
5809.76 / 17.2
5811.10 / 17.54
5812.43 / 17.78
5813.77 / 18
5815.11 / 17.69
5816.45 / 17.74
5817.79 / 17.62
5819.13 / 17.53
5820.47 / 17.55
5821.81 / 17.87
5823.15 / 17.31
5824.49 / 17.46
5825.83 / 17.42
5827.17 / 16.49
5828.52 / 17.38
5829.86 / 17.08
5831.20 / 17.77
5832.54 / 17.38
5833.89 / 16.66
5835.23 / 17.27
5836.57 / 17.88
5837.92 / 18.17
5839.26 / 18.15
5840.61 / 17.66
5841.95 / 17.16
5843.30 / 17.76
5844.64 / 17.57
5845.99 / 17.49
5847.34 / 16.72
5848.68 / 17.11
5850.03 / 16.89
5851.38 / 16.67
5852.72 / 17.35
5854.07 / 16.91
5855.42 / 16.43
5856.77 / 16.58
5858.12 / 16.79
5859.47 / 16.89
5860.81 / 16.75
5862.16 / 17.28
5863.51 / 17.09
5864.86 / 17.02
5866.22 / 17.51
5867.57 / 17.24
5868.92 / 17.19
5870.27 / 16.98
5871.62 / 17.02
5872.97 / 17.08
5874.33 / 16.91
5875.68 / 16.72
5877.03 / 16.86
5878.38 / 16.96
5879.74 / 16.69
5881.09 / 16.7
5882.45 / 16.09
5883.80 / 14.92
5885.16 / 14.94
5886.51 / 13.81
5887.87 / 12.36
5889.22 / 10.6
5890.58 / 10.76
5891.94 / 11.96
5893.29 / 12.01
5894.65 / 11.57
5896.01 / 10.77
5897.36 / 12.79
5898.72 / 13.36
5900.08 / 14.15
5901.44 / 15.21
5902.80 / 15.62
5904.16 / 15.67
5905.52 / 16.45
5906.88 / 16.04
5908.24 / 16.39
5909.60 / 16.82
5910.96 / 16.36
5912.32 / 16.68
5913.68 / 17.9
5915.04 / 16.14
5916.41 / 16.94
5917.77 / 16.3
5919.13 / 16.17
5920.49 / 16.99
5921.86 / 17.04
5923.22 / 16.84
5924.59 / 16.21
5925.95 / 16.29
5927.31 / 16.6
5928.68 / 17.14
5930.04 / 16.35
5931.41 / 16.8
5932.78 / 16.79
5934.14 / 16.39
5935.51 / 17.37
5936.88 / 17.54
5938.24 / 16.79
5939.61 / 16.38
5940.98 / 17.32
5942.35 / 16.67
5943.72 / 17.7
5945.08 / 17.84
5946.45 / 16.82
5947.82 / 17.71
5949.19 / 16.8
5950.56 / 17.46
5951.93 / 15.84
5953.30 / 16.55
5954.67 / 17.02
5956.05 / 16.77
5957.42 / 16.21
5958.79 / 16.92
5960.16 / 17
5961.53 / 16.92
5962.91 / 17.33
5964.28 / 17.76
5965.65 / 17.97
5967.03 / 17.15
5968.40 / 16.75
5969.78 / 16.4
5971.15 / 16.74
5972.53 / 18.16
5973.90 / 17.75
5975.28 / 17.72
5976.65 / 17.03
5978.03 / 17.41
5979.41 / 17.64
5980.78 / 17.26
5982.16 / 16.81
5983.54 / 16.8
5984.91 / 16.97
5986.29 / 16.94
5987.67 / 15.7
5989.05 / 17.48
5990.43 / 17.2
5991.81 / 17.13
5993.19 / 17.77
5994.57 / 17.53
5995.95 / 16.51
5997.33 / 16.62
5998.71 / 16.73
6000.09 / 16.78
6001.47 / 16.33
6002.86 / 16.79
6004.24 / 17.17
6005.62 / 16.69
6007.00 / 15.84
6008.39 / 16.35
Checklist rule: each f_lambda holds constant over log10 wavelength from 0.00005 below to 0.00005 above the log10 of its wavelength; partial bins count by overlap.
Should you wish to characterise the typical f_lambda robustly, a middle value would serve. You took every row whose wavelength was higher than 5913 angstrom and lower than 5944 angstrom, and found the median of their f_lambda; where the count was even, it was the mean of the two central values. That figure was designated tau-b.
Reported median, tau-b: 16.8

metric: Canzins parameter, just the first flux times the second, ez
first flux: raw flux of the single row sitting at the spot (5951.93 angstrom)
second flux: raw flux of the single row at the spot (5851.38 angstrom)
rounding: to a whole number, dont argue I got 264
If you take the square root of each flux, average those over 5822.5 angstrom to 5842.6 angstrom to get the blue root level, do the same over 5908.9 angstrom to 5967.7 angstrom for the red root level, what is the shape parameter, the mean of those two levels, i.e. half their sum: 4.14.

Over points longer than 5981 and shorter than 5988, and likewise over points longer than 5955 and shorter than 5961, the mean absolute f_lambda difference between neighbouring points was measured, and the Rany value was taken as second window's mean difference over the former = 1.2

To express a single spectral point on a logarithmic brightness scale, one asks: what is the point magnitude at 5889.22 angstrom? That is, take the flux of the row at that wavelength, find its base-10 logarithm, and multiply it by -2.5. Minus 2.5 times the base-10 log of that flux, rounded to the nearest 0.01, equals -2.56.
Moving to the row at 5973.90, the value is -3.12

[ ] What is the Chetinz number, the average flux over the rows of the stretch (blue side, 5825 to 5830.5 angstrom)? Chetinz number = 17.1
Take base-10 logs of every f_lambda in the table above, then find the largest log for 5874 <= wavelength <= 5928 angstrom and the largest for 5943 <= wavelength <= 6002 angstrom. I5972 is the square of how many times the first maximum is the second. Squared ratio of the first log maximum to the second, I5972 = 0.99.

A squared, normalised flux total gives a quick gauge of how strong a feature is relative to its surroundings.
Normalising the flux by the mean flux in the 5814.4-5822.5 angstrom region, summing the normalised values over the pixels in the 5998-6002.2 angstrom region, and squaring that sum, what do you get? 8.0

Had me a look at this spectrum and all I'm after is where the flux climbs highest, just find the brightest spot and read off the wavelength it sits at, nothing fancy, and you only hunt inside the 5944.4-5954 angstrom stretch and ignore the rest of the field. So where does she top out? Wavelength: 5945.08 angstrom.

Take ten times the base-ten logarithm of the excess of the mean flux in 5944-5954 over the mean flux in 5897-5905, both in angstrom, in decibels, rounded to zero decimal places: 4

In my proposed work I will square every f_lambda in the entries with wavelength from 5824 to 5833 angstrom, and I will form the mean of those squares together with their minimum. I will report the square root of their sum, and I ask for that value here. 23.89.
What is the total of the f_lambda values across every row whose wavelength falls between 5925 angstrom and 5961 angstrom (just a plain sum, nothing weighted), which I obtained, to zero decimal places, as 439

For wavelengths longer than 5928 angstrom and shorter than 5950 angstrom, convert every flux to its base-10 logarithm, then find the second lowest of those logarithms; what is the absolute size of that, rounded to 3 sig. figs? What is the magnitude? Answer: 1.21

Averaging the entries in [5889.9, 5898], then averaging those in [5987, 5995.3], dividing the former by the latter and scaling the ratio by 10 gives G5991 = 6.8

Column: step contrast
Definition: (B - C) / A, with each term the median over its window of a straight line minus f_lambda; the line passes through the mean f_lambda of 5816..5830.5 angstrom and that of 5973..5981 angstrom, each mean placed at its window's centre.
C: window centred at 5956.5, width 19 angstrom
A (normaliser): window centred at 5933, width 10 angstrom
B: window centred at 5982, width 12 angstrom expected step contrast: 0.0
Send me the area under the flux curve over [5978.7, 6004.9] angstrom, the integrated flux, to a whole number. 444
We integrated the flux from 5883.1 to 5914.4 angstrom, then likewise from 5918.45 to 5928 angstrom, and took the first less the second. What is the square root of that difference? 17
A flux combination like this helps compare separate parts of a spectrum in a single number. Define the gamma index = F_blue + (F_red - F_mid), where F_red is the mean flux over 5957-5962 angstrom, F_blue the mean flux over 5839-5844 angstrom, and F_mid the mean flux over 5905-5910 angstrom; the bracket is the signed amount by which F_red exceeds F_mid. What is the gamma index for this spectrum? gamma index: 18.0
